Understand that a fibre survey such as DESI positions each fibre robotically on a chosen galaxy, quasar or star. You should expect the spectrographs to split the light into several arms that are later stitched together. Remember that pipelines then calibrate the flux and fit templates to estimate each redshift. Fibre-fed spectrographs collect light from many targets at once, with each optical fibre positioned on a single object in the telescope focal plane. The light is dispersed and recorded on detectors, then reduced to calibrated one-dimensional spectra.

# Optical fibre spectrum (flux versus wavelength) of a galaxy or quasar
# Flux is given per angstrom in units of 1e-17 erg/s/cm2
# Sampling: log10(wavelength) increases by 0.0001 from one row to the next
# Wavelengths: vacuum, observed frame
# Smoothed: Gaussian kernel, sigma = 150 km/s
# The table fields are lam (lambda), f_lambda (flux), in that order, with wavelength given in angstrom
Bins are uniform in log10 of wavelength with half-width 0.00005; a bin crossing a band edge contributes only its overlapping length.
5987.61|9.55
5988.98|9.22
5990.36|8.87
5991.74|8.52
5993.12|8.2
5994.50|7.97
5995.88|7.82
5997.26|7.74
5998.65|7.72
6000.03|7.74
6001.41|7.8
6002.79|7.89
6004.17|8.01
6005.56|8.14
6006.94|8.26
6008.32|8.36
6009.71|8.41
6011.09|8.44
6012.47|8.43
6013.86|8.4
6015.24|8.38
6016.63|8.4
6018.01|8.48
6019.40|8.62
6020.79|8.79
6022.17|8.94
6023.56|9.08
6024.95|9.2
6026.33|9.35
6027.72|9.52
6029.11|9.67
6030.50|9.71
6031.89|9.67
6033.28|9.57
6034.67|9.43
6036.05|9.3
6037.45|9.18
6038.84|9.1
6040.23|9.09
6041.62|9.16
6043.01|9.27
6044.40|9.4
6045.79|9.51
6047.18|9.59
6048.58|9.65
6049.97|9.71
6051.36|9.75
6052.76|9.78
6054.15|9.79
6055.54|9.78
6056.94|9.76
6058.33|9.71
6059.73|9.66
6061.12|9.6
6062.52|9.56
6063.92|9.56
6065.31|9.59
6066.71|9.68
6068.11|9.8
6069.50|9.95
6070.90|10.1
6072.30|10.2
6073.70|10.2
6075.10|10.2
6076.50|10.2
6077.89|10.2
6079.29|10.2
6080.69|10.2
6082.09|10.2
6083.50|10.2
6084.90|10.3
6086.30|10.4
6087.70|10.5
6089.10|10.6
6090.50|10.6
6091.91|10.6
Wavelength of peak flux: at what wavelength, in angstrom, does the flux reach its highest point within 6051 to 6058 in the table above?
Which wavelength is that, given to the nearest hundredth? 6054.15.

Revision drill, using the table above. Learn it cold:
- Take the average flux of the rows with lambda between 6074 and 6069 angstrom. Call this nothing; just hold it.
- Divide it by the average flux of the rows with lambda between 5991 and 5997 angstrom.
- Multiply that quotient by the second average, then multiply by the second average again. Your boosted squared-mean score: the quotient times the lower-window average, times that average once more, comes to 82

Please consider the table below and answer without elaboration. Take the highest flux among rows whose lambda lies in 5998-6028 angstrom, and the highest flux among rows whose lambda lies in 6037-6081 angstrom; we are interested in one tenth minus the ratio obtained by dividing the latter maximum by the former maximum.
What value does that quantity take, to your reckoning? -0.97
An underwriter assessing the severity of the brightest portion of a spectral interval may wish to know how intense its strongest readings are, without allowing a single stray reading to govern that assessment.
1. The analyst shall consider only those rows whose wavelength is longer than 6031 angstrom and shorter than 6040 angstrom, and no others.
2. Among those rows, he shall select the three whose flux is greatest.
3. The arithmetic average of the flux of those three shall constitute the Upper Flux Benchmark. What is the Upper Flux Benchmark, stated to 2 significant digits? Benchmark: 9.6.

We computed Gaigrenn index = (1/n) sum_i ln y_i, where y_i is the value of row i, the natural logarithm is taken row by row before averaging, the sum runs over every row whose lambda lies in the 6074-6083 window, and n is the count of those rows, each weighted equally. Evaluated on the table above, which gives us 2.322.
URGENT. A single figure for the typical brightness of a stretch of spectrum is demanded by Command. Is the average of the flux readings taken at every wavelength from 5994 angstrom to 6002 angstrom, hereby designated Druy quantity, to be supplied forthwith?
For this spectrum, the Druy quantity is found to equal 7.8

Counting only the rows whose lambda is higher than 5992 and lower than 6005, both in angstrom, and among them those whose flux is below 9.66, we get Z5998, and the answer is 9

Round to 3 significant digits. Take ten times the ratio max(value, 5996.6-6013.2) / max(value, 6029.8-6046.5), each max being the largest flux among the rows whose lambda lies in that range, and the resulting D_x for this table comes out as 8.69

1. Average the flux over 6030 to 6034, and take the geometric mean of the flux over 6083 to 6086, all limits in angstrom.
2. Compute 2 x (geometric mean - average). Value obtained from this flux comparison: 1.2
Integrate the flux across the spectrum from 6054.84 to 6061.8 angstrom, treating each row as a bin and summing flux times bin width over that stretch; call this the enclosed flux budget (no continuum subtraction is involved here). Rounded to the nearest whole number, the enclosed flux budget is 68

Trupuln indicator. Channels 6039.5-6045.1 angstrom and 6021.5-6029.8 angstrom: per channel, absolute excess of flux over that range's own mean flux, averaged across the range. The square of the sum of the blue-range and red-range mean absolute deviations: 0.11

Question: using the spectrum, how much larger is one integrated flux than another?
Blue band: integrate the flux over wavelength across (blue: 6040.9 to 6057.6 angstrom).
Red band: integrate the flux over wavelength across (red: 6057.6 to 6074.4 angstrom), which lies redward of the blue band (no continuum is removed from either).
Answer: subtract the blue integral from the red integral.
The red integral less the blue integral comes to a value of 4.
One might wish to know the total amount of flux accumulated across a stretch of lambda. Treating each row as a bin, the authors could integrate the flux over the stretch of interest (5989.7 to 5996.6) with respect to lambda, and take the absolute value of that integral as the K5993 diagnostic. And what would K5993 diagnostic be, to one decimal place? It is 57.1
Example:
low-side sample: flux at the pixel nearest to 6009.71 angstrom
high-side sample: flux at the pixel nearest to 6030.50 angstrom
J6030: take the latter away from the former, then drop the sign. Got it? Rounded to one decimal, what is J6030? 1.3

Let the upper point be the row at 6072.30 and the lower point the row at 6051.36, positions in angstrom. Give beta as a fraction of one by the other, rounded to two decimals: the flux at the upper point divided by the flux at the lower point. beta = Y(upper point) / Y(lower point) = 1.05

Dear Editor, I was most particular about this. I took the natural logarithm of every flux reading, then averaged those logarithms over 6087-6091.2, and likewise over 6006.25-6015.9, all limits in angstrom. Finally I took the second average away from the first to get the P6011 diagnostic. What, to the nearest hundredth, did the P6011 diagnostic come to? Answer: 0.23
